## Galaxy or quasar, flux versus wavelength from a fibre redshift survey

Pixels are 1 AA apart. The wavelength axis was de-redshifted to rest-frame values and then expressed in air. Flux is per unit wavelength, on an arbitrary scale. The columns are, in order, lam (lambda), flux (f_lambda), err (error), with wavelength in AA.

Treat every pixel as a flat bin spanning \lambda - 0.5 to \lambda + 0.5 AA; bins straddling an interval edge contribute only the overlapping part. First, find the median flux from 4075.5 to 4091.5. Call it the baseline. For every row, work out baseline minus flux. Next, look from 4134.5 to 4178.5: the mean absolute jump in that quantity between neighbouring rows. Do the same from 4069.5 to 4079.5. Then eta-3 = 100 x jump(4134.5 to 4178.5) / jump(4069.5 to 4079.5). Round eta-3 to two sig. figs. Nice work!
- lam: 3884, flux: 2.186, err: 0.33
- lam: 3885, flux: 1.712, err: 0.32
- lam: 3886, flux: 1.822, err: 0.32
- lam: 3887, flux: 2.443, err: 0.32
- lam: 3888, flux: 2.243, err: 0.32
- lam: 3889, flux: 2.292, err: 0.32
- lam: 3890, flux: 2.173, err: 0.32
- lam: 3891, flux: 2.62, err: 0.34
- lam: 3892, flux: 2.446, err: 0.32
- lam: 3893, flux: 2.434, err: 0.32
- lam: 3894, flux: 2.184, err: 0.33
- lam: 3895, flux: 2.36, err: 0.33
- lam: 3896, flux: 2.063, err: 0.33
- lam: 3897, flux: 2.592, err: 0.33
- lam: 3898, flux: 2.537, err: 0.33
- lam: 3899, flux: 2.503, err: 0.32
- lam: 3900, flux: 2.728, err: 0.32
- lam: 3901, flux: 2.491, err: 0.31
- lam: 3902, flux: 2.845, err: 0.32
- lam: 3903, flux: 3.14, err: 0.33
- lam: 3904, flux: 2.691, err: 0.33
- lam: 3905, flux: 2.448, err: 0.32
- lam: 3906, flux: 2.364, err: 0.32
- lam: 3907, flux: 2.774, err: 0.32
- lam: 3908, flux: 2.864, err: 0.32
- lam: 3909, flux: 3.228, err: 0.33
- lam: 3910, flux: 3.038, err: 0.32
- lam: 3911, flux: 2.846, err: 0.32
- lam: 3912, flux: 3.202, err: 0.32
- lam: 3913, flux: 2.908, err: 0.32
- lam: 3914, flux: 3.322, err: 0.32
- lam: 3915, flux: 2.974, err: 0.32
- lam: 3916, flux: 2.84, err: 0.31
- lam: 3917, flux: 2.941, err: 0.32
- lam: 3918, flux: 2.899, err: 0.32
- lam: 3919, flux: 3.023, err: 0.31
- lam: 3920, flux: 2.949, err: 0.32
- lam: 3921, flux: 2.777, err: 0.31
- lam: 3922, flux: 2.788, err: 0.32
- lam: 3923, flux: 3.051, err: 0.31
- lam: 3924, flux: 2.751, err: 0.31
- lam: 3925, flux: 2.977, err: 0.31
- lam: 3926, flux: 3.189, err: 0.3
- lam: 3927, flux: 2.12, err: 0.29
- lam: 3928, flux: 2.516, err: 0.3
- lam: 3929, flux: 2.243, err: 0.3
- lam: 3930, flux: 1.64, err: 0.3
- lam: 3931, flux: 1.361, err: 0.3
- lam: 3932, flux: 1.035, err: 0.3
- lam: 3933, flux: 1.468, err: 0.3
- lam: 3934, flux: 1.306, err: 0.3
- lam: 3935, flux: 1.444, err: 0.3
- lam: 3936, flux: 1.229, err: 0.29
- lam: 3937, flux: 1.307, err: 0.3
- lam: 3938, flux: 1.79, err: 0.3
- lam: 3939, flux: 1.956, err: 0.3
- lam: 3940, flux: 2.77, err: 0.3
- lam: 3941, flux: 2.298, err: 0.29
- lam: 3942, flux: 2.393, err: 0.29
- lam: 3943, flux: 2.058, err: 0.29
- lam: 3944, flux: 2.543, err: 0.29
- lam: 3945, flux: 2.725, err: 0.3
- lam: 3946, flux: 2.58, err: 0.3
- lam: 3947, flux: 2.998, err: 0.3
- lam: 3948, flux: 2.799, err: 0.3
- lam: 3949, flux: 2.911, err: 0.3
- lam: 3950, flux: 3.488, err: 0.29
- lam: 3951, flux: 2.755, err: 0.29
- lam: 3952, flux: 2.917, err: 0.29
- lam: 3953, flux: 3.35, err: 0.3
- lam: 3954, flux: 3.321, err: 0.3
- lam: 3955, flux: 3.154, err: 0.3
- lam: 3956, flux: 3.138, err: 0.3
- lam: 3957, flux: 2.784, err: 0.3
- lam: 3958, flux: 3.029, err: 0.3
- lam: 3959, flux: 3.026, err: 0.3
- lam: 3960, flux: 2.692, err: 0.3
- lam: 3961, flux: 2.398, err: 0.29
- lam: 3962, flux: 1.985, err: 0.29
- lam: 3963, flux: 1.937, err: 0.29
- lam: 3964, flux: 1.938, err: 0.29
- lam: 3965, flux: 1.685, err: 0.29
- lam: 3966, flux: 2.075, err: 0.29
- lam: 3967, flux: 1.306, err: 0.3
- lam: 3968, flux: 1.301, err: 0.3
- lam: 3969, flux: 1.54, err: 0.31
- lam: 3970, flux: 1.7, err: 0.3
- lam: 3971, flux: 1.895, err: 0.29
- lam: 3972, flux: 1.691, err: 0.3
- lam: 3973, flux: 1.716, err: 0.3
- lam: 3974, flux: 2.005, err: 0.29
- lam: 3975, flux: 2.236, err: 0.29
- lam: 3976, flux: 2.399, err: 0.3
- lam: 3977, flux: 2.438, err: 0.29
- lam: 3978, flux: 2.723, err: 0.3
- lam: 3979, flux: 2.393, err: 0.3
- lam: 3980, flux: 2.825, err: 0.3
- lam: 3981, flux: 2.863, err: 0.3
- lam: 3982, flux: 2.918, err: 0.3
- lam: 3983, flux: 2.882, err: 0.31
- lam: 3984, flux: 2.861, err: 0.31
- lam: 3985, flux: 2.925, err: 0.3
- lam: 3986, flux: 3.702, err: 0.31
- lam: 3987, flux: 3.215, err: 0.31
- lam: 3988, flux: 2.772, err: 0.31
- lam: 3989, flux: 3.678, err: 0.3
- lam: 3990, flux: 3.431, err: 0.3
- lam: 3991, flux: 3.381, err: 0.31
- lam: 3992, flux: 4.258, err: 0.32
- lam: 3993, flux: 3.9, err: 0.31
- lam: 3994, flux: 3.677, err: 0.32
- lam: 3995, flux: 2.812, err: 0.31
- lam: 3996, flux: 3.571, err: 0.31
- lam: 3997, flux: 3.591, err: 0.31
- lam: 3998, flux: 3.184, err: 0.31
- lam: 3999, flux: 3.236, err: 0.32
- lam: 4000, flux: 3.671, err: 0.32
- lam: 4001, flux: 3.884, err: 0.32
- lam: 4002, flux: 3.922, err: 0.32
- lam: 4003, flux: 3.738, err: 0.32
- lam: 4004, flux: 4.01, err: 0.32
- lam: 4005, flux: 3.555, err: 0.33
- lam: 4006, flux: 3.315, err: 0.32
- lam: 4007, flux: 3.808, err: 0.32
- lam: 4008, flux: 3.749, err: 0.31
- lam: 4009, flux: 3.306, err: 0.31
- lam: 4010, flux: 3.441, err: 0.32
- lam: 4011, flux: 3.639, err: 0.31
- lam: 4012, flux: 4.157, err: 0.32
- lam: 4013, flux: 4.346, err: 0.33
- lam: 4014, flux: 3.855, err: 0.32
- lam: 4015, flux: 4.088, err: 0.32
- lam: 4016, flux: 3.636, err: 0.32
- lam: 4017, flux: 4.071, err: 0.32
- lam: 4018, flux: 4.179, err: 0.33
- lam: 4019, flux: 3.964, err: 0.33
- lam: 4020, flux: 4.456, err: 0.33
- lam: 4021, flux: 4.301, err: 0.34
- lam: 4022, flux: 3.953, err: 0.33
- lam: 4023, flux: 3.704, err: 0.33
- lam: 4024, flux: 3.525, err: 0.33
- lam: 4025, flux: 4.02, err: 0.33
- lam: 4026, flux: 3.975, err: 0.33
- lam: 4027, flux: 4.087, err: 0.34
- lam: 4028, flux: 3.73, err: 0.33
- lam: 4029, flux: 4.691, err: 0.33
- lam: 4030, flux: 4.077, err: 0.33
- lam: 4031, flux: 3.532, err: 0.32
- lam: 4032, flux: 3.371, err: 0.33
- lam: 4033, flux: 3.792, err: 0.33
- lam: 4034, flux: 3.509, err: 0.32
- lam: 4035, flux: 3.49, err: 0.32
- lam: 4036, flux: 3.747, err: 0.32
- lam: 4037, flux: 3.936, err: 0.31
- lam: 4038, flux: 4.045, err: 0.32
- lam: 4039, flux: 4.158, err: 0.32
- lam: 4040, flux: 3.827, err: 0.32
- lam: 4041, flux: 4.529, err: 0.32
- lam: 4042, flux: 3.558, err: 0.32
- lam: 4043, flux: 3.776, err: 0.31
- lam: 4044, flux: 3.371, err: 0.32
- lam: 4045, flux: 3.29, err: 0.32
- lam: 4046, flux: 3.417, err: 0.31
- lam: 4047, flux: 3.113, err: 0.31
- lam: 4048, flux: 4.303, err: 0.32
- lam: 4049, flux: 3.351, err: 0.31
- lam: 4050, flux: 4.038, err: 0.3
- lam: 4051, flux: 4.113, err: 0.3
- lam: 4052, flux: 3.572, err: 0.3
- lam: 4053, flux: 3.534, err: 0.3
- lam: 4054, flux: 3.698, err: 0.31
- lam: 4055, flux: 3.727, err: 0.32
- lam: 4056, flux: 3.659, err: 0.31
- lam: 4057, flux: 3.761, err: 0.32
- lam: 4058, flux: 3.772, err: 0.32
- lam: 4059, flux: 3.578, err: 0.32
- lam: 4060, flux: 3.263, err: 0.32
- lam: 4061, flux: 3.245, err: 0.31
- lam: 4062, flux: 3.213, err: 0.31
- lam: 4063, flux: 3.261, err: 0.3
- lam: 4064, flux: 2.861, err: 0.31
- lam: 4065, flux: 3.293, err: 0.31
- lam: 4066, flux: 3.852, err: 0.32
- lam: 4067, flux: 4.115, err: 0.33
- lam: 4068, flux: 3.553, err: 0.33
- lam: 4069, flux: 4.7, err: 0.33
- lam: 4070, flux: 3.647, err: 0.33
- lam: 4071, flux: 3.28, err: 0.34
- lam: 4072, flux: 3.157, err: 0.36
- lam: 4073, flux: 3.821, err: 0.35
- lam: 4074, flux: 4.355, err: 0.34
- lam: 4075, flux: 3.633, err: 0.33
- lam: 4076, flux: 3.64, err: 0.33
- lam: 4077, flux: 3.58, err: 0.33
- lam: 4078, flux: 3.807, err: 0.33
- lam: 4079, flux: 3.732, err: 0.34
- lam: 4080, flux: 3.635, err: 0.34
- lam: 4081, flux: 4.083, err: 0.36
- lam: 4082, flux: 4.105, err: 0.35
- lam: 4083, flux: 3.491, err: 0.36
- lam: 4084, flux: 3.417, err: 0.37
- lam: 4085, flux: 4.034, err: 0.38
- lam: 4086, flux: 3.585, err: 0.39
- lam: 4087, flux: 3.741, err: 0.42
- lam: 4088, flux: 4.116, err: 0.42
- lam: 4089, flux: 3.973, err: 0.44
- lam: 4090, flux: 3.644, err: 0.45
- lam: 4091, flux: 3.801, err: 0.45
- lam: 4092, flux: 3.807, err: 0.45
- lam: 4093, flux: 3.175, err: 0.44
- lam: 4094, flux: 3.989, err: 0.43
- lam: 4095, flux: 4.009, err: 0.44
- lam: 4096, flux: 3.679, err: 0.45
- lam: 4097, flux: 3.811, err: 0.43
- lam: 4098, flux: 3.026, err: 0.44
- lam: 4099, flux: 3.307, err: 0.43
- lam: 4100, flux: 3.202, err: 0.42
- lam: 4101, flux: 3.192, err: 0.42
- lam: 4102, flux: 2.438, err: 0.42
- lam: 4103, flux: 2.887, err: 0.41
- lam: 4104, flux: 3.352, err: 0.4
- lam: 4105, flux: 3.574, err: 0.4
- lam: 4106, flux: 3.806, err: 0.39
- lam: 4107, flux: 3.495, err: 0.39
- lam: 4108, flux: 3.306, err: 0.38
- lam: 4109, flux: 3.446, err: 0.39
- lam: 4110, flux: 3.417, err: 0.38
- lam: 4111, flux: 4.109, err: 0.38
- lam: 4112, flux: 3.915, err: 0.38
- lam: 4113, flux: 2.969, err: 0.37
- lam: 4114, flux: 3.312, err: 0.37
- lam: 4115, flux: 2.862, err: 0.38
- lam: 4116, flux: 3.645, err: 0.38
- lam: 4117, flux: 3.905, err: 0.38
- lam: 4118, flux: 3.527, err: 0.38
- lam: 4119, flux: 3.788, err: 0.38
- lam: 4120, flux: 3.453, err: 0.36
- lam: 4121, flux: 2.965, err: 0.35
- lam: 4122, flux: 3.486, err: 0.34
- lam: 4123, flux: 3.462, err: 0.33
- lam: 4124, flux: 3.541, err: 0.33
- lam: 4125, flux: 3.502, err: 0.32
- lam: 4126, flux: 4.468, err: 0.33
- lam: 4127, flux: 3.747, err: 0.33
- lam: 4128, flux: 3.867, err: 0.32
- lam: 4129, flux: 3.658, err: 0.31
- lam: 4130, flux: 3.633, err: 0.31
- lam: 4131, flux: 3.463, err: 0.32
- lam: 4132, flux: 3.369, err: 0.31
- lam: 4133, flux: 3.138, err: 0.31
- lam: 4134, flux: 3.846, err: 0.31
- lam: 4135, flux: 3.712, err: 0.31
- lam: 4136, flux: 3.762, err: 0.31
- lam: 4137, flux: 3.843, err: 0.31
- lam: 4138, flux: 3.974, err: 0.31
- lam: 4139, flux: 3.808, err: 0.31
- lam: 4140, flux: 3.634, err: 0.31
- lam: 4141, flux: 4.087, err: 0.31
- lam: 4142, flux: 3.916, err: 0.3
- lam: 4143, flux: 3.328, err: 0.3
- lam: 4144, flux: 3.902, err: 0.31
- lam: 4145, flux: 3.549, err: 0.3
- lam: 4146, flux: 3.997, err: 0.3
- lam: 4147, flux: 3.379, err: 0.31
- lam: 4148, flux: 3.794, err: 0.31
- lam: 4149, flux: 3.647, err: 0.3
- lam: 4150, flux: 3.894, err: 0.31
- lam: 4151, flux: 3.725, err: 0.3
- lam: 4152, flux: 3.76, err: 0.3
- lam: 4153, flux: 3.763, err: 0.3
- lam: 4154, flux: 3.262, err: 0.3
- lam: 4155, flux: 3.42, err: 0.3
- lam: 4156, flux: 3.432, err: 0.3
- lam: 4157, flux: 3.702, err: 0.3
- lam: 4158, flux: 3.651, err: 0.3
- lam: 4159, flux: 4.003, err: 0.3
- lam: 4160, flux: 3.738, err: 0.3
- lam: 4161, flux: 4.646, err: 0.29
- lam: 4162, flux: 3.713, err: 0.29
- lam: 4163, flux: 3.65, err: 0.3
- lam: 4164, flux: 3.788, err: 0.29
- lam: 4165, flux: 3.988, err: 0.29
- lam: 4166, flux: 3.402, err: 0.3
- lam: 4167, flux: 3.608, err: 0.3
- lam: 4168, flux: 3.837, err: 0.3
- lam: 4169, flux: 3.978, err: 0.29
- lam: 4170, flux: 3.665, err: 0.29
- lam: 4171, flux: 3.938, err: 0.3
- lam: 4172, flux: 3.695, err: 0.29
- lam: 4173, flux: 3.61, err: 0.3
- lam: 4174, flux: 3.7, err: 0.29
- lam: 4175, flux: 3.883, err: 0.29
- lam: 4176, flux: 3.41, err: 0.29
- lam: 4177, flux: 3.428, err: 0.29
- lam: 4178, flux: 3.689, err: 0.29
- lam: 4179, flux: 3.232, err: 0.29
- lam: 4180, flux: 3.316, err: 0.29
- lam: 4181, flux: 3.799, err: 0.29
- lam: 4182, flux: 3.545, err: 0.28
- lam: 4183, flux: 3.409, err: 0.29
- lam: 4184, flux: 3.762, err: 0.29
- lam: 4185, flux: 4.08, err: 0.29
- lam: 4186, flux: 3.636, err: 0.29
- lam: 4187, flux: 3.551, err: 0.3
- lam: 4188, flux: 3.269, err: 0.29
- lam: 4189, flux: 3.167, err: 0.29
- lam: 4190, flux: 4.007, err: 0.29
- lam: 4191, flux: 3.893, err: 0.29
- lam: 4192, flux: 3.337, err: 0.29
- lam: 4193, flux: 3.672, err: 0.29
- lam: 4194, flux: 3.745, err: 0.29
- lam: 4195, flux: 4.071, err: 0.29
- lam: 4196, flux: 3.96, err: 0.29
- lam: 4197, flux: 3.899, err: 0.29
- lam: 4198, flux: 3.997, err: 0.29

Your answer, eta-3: 89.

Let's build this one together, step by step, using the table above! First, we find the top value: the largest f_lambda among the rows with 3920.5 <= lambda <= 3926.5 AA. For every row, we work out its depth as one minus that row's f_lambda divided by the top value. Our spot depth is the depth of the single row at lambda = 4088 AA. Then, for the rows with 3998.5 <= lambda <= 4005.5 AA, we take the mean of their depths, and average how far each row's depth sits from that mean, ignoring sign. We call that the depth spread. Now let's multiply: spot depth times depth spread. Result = -0.018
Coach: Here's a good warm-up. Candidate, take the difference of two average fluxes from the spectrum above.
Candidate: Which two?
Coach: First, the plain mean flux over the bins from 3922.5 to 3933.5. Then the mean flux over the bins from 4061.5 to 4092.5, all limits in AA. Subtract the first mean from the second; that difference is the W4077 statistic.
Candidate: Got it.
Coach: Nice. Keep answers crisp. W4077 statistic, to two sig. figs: 1.5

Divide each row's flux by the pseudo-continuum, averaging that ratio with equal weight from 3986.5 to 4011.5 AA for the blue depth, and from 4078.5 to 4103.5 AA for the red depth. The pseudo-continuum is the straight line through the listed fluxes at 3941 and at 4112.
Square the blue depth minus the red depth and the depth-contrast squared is 0.077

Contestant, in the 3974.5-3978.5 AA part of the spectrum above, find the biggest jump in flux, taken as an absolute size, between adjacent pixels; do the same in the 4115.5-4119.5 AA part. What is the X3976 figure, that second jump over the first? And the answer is 1.33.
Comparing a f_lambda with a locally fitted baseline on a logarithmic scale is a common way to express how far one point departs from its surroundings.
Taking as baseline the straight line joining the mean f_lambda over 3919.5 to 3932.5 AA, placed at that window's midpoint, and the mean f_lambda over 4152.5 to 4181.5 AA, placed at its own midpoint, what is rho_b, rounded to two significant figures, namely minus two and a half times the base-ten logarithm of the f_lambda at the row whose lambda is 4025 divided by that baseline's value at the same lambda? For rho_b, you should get -0.34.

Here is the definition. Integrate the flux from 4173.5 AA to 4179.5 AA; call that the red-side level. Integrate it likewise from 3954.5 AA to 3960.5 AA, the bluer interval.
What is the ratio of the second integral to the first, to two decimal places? 0.84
